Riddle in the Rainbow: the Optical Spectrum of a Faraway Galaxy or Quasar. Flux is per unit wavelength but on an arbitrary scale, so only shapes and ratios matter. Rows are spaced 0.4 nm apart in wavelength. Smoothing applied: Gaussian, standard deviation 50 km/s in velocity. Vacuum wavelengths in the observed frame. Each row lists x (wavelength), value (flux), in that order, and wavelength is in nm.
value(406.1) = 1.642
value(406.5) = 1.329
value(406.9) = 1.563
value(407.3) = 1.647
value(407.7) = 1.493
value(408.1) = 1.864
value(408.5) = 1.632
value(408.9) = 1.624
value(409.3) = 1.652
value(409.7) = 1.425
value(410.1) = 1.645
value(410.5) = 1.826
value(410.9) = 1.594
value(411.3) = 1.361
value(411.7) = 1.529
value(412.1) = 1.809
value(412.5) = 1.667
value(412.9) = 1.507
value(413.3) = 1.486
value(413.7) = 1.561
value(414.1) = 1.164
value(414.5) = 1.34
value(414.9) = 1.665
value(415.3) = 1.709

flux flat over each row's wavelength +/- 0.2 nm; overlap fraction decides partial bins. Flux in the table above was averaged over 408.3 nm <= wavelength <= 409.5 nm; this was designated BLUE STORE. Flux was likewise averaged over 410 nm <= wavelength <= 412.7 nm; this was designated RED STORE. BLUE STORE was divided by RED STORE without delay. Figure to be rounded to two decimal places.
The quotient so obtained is 1.00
